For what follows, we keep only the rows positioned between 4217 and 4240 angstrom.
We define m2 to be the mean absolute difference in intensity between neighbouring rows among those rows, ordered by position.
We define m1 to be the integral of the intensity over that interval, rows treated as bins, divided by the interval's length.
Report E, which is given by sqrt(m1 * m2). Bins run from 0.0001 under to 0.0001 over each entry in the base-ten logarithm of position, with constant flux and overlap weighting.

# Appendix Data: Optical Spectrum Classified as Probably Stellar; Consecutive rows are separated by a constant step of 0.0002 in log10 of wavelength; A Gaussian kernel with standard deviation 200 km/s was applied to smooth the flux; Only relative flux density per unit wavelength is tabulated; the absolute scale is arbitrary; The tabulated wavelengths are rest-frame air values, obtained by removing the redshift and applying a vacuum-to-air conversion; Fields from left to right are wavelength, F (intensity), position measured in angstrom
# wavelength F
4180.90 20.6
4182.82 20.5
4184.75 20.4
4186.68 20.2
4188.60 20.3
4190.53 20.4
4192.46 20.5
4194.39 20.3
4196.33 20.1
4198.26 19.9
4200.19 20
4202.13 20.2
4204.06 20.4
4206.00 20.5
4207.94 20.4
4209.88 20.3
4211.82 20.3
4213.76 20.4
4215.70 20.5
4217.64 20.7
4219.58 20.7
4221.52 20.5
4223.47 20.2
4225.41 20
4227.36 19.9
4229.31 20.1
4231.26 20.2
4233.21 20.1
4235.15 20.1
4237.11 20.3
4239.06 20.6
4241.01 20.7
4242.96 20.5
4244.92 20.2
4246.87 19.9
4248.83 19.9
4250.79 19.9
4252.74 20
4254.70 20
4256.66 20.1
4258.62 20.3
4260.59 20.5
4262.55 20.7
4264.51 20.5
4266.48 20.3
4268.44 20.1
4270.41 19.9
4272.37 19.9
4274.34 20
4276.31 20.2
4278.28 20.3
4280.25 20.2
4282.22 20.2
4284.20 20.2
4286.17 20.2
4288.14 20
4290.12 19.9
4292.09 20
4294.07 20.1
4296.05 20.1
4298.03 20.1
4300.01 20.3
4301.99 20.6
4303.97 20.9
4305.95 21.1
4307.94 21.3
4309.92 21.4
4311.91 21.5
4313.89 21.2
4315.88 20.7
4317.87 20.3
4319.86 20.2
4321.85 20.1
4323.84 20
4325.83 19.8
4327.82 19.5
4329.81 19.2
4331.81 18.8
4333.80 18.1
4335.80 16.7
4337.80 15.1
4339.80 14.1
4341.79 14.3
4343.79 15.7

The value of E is 1.77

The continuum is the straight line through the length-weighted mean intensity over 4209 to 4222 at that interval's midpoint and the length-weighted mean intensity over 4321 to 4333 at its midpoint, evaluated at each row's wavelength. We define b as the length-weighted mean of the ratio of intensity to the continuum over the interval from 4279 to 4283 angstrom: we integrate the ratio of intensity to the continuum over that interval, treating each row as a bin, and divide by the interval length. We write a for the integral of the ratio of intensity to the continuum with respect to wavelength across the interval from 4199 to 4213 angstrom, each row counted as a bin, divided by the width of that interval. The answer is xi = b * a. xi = 1.00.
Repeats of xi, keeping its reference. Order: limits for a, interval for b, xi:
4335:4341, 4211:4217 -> 0.78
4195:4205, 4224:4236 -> 0.96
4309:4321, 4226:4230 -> 1.04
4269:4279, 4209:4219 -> 1.00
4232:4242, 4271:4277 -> 1.00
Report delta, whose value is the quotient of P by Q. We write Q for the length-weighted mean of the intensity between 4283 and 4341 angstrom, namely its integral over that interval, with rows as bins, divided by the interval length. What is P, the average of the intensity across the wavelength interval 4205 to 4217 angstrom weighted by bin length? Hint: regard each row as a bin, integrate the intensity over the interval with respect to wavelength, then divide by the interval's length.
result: 1.04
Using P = 20.4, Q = 19.7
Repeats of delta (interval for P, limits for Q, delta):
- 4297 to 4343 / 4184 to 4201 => 0.96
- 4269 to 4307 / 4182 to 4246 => 1.00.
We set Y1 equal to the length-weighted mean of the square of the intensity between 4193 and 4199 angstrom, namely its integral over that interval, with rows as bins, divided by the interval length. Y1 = 405.2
